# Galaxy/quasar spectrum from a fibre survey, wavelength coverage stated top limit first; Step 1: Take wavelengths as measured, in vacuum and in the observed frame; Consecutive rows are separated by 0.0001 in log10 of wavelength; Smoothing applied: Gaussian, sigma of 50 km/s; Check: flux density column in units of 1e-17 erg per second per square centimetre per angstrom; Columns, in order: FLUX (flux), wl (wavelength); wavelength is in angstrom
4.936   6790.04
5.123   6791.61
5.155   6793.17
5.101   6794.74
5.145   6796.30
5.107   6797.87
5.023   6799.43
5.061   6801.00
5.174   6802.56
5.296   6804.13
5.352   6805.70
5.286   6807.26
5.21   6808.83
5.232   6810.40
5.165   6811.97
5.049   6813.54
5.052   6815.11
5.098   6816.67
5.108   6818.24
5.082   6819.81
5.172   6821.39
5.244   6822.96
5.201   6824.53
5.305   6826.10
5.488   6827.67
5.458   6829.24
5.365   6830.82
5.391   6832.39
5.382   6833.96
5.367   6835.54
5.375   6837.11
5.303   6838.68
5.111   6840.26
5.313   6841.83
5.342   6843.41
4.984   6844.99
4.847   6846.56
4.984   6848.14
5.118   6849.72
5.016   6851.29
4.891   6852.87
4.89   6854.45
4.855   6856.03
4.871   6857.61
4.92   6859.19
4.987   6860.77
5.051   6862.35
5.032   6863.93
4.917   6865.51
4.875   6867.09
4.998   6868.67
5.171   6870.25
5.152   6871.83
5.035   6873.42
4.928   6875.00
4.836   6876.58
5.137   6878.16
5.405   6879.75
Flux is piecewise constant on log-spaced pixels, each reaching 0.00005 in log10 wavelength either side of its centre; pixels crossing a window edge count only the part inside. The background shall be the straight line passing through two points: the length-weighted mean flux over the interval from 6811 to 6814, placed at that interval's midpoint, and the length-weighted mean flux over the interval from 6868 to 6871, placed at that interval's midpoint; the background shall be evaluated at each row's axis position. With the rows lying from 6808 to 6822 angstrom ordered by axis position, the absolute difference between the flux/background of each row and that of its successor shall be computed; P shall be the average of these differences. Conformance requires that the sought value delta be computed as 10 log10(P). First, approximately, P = 0.0093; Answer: -20.3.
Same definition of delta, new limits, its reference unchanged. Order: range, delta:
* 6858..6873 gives -18.2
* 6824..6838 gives -19.4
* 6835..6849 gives -15.6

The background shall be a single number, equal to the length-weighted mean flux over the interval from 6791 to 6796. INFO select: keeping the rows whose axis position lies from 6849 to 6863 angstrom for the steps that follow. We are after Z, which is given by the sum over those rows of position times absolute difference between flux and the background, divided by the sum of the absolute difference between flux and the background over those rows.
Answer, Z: 6856.3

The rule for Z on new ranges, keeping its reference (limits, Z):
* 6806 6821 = 6811.9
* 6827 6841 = 6832.6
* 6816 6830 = 6826.2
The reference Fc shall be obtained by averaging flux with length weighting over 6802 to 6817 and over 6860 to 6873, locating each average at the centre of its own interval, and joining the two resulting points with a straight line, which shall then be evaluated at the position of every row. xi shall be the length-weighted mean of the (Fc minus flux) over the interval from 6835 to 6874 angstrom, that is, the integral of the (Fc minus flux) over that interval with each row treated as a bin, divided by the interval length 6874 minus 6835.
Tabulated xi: 0.01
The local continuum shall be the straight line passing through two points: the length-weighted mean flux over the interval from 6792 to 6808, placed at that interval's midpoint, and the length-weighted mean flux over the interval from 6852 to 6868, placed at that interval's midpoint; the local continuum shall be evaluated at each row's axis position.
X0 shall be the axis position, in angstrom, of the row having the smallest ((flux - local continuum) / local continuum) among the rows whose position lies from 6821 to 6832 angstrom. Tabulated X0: 6821.39 angstrom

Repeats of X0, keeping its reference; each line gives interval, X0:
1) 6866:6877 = 6876.58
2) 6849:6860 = 6856.03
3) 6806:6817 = 6813.54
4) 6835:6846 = 6844.99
